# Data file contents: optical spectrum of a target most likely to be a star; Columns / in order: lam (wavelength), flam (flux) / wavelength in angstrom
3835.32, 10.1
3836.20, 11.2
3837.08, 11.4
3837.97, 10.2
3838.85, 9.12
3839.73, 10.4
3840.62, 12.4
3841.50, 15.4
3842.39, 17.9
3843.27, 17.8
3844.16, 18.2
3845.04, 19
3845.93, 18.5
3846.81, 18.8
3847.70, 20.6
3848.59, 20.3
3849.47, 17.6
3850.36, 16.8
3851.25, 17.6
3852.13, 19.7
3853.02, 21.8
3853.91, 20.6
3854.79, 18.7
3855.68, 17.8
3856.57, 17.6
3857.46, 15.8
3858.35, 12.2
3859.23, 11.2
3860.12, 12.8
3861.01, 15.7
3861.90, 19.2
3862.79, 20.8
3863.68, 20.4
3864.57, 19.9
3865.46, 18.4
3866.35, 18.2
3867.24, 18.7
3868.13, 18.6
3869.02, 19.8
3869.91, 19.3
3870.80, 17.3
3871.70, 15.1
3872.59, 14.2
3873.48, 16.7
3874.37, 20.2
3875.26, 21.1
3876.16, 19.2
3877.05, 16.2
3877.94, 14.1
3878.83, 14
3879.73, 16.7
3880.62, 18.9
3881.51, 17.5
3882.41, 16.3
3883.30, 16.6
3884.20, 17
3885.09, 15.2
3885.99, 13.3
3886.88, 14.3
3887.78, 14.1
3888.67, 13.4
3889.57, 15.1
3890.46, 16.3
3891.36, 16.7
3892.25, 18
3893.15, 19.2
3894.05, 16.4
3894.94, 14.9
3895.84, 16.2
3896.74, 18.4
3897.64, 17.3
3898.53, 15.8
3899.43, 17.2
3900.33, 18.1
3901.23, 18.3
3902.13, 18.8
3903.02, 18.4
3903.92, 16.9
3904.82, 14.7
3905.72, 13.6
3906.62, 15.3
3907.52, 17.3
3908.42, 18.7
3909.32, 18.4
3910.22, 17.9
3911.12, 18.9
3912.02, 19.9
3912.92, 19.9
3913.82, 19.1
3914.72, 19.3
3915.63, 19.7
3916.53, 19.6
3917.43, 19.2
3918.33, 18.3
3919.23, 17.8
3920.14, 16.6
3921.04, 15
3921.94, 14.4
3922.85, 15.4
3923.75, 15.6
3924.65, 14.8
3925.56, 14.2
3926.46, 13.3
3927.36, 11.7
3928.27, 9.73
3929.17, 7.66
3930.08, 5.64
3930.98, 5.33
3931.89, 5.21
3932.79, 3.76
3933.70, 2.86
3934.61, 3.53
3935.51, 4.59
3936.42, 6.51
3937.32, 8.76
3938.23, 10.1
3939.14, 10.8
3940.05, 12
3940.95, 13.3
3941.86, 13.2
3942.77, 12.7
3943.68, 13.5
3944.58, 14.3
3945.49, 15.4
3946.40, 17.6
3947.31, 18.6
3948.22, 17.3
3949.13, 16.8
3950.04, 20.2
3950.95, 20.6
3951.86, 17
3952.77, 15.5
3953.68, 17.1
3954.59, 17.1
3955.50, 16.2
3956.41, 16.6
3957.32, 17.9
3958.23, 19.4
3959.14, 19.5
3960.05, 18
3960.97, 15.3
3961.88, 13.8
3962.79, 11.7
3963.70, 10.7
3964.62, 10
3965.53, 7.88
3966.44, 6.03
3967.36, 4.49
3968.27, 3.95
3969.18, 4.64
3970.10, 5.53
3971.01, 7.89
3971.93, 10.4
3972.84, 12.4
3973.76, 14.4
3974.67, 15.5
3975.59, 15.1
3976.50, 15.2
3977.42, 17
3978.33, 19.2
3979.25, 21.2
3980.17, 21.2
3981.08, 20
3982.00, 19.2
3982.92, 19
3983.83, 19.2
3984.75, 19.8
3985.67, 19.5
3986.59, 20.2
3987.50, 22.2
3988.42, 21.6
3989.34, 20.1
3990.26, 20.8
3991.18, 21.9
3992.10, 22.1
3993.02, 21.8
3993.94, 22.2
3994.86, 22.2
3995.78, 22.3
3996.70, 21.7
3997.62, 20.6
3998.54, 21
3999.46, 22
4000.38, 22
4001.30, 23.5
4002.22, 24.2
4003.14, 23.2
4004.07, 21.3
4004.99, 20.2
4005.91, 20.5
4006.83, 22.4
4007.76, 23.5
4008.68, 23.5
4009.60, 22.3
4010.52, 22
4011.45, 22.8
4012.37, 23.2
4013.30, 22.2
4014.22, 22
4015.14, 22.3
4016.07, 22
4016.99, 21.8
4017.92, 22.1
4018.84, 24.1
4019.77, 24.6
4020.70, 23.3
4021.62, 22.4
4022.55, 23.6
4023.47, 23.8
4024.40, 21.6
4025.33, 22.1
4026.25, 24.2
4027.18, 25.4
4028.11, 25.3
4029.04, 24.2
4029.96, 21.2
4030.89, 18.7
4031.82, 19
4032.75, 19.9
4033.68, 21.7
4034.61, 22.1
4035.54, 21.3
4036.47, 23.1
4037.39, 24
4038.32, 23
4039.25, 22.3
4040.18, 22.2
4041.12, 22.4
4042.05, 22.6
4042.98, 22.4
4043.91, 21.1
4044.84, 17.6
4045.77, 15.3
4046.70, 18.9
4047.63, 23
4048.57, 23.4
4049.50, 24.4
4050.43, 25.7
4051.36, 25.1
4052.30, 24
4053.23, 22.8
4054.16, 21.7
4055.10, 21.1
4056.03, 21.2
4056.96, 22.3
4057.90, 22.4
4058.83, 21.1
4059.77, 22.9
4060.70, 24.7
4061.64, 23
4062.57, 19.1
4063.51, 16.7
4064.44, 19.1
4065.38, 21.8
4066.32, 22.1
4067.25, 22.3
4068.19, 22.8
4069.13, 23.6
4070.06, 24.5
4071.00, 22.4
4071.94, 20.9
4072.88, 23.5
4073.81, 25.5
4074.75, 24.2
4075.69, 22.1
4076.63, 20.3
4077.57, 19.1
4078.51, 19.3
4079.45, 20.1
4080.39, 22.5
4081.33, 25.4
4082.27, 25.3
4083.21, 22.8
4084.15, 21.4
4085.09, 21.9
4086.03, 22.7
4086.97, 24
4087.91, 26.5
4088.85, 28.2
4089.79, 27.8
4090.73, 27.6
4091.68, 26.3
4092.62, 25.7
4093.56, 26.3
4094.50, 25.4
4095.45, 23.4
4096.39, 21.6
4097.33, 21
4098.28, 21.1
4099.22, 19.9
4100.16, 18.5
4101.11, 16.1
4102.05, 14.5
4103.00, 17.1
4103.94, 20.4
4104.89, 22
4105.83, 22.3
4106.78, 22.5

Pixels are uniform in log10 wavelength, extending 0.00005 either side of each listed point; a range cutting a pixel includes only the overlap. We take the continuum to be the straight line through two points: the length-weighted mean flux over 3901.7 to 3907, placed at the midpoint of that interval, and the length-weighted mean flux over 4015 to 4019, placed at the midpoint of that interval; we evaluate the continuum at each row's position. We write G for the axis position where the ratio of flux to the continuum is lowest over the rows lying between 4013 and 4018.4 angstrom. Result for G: 4016.99 angstrom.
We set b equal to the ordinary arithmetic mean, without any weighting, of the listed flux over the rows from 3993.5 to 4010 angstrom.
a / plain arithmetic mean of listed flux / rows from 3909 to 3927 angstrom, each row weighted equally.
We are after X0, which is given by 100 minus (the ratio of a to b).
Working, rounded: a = 17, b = 22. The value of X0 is 99.2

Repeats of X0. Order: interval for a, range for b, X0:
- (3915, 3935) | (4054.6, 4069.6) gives 99.4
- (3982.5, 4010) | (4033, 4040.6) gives 99.0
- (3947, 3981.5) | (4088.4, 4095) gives 99.5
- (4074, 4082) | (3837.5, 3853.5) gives 98.7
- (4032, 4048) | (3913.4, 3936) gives 98.3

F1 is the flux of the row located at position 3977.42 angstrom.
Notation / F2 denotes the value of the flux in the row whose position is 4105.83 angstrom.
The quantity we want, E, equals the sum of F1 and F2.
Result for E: 39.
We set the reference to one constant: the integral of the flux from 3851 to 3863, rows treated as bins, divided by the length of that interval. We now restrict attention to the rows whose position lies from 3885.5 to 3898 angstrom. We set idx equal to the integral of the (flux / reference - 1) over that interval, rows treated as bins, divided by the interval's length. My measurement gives -0.1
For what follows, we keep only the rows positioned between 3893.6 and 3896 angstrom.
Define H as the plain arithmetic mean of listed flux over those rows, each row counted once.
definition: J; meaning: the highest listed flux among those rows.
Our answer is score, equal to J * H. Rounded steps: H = 15.8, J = 16.4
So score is 260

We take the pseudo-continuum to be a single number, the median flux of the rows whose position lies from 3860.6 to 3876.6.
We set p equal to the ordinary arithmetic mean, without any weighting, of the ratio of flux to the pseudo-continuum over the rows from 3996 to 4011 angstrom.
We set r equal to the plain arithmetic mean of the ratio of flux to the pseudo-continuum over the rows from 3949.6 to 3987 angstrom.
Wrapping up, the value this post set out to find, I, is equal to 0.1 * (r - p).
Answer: -0.038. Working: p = 1.17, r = 0.79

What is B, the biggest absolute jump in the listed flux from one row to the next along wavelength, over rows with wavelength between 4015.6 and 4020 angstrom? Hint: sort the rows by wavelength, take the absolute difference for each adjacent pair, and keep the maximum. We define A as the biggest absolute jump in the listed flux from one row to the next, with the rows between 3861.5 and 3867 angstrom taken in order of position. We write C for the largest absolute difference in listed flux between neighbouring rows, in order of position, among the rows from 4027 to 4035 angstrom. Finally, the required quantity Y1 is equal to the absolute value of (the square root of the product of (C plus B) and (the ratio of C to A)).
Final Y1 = 3.1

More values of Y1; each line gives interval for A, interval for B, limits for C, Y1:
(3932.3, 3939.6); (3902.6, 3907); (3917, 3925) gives 1.6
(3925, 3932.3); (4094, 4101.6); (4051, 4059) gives 1.5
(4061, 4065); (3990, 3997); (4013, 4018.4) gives 0.3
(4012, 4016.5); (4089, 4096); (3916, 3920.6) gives 2.0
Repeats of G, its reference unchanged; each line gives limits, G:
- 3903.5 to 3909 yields 3905.72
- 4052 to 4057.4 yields 4055.10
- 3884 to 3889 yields 3888.67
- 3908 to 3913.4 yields 3910.22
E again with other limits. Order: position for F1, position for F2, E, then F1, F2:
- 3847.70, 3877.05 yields 37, 20.6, 16.2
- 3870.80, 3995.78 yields 40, 17.3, 22.3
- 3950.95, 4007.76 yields 44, 20.6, 23.5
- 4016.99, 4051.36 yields 47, 21.8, 25.1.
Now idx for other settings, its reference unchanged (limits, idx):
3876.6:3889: -0.1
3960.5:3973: -0.5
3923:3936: -0.5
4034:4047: 0.2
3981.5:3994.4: 0.2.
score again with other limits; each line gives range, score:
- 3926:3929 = 154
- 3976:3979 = 329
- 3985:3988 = 458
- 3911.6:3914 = 391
